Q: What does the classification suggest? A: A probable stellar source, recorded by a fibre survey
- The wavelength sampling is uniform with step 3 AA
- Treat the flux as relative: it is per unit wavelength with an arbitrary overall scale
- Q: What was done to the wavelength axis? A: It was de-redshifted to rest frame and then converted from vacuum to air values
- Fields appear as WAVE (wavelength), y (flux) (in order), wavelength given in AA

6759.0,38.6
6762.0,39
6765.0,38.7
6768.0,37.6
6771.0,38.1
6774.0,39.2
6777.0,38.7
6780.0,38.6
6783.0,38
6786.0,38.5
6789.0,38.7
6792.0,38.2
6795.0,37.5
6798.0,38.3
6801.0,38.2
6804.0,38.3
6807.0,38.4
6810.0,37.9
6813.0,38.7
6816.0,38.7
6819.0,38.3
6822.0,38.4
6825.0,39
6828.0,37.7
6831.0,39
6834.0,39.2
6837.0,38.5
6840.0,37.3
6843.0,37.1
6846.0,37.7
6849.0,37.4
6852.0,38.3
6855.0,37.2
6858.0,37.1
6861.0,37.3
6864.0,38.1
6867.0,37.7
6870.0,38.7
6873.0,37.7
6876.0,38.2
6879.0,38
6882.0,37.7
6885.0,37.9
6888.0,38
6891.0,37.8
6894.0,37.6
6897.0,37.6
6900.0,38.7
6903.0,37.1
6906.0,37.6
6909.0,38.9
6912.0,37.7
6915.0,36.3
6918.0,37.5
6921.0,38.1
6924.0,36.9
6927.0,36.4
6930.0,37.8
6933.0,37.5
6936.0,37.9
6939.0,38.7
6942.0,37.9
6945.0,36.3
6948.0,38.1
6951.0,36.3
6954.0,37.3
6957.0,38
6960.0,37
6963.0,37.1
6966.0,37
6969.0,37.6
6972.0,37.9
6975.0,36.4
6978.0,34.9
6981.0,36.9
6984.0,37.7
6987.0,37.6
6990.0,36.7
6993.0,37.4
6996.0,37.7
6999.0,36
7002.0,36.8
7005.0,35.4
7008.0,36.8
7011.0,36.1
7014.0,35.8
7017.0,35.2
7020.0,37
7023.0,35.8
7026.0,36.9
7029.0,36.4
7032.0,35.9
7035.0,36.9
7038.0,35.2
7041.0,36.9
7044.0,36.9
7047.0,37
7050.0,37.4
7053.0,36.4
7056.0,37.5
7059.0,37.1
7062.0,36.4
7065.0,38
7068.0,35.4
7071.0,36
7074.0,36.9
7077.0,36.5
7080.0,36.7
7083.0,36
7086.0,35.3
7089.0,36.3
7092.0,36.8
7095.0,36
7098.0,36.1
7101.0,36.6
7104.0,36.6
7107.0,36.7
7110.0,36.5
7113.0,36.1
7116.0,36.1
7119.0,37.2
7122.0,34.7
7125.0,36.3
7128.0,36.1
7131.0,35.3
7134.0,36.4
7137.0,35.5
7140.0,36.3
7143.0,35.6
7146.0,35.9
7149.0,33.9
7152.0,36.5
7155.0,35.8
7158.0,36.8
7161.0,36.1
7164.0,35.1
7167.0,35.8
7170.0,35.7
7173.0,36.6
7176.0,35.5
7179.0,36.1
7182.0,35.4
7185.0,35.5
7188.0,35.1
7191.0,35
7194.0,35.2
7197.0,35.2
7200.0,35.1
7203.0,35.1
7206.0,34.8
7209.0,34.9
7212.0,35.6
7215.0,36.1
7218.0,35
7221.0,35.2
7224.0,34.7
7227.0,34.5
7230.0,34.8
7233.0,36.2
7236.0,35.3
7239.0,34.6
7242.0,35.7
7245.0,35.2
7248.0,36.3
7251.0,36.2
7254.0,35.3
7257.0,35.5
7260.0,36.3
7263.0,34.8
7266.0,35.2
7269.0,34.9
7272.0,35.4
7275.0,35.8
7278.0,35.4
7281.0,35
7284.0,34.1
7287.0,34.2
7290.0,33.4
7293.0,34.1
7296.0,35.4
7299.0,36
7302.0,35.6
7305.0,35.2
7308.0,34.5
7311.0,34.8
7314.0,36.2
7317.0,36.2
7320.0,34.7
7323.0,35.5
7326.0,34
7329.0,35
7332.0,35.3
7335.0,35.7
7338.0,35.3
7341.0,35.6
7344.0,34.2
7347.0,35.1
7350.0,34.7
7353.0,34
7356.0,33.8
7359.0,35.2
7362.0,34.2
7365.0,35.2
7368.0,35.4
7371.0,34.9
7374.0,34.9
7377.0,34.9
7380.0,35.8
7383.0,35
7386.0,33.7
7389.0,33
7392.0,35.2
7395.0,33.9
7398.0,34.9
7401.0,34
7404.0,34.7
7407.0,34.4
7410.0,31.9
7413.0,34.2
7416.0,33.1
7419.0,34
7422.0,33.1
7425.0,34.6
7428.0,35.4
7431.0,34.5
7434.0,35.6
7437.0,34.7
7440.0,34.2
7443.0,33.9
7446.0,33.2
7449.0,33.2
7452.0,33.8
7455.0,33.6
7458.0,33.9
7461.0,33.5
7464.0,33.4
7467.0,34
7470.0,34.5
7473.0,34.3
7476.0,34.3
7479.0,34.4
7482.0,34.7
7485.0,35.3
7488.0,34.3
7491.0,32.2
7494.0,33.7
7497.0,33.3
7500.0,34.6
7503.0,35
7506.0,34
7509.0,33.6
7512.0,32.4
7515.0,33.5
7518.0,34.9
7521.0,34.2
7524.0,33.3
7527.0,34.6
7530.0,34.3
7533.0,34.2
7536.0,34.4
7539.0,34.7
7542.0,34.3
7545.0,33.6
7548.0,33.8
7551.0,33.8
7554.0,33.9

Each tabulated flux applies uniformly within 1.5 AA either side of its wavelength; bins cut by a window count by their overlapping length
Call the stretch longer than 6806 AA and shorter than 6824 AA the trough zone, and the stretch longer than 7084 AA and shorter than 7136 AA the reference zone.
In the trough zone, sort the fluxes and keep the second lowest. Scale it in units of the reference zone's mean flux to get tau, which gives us 1.06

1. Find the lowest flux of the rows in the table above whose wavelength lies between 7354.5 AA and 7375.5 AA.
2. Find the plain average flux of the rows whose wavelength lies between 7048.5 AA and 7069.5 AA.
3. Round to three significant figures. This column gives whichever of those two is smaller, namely 33.8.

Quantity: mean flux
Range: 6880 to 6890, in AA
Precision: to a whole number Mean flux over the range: 38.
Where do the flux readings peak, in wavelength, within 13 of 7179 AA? 7173.0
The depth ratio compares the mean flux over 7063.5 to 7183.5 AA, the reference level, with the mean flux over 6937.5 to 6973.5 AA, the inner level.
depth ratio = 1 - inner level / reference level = -0.04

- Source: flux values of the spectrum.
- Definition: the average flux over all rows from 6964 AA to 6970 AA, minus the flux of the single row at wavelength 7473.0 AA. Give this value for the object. 3.0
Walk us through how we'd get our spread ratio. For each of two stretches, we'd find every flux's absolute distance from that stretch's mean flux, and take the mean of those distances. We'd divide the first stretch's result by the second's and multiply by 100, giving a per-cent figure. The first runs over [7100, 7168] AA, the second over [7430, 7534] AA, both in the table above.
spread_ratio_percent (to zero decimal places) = 96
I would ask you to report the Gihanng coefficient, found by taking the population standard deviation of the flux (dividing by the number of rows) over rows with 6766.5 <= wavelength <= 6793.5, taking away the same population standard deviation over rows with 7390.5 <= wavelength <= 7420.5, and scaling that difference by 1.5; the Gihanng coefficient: -0.7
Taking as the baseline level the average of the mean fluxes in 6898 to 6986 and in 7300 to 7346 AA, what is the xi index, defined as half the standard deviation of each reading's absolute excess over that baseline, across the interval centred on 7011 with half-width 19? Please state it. 0.19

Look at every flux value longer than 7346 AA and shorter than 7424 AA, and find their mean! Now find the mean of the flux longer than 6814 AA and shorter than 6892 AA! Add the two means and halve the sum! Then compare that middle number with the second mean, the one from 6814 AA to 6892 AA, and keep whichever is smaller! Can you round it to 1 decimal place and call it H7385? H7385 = 36.2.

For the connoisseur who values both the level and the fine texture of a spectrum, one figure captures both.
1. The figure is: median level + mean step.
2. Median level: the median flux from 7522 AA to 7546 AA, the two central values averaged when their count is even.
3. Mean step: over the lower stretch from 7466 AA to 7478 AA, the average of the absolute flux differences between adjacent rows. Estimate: 34.5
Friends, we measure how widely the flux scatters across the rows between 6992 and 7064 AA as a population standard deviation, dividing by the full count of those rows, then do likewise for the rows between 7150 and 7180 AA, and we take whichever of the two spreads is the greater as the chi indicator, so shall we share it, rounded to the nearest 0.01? 0.71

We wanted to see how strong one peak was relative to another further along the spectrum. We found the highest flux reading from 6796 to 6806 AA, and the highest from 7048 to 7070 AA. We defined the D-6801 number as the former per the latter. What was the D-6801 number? 1.01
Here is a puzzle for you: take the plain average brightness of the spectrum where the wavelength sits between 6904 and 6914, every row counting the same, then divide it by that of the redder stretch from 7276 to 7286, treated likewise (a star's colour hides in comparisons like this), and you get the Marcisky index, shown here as 1.09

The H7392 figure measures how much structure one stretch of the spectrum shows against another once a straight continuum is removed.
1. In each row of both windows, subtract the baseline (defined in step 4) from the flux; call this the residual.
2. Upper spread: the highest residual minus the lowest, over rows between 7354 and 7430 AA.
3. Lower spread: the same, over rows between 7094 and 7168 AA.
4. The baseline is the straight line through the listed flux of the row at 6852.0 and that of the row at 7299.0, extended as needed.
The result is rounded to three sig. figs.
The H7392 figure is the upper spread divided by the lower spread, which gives 1.19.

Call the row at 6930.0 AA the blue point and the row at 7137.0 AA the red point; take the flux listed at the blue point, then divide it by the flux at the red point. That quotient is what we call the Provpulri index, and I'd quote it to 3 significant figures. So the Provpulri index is 1.06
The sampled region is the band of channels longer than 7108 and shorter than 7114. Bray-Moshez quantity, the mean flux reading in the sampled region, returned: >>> 36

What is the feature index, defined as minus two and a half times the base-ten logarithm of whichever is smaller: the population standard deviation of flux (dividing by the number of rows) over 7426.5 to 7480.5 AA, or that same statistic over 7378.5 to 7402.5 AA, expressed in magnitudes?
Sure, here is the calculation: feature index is 0.46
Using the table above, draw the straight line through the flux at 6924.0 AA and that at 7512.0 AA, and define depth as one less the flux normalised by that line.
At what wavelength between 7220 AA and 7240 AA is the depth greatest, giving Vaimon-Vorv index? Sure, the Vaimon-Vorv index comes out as 7227.0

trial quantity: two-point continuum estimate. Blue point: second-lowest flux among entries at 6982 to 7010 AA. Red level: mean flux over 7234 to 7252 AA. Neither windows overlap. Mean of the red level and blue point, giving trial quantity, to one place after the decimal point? 35.8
